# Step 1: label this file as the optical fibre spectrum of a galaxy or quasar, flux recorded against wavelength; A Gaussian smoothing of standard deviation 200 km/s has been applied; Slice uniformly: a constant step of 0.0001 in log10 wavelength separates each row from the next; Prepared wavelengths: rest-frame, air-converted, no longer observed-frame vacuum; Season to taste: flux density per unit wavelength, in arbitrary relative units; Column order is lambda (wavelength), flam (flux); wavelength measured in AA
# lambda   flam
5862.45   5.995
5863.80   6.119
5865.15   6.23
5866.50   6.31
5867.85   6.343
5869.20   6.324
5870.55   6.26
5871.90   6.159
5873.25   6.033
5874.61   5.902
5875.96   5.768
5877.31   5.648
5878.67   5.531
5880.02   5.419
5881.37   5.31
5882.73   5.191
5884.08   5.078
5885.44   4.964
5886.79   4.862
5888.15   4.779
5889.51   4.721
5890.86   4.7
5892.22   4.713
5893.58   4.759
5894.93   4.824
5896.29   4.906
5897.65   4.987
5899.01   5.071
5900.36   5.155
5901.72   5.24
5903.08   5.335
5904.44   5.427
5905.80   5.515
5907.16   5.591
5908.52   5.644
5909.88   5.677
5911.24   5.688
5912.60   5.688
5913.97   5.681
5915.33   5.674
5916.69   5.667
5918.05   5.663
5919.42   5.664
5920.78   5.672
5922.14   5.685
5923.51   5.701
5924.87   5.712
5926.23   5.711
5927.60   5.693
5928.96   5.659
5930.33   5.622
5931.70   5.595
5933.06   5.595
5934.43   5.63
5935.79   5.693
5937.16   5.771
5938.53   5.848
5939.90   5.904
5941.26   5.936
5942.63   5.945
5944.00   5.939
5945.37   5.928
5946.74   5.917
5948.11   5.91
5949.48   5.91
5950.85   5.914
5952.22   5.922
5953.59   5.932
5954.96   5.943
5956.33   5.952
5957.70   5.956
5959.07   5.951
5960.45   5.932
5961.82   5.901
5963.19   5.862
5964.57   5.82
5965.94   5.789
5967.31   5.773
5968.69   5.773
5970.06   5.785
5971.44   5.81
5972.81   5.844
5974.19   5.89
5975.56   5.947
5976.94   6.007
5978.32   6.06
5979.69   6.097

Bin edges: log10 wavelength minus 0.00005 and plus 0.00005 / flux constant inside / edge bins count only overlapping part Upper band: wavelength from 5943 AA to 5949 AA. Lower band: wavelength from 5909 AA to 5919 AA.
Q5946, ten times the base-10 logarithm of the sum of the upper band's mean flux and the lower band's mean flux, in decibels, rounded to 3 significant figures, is 10.6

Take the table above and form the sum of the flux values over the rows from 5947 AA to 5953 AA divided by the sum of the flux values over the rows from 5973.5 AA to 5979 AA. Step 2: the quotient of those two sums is 0.99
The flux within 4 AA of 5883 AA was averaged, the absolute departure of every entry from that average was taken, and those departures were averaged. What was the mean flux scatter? 0.17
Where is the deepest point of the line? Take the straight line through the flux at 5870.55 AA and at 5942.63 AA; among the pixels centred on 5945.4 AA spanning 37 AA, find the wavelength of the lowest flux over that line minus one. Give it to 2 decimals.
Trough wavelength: 5931.70 AA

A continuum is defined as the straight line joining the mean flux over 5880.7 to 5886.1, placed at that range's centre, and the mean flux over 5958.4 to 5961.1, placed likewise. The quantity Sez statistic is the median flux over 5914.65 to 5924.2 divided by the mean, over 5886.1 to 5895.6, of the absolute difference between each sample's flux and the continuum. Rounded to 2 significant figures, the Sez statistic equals 13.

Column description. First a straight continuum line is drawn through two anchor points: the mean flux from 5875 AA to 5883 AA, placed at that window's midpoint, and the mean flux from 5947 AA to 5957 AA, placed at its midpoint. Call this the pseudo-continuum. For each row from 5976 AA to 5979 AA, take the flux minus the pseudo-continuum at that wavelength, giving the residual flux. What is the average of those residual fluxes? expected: -0.05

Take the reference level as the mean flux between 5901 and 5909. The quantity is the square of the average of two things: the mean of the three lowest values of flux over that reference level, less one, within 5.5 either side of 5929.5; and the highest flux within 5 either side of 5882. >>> 8.1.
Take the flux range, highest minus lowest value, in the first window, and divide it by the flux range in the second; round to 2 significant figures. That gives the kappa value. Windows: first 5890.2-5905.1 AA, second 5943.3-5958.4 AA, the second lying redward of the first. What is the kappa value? 16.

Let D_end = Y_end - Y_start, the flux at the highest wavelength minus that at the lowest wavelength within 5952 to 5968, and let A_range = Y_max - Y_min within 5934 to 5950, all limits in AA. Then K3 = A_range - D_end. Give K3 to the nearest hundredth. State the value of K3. 0.46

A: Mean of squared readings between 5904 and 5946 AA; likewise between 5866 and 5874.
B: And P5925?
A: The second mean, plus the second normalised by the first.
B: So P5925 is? 40.1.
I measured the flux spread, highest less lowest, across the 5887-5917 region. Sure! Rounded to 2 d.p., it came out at 0.99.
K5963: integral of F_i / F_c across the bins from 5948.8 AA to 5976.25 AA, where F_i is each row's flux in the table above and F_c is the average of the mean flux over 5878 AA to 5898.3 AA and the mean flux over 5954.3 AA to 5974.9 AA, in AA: 29.8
